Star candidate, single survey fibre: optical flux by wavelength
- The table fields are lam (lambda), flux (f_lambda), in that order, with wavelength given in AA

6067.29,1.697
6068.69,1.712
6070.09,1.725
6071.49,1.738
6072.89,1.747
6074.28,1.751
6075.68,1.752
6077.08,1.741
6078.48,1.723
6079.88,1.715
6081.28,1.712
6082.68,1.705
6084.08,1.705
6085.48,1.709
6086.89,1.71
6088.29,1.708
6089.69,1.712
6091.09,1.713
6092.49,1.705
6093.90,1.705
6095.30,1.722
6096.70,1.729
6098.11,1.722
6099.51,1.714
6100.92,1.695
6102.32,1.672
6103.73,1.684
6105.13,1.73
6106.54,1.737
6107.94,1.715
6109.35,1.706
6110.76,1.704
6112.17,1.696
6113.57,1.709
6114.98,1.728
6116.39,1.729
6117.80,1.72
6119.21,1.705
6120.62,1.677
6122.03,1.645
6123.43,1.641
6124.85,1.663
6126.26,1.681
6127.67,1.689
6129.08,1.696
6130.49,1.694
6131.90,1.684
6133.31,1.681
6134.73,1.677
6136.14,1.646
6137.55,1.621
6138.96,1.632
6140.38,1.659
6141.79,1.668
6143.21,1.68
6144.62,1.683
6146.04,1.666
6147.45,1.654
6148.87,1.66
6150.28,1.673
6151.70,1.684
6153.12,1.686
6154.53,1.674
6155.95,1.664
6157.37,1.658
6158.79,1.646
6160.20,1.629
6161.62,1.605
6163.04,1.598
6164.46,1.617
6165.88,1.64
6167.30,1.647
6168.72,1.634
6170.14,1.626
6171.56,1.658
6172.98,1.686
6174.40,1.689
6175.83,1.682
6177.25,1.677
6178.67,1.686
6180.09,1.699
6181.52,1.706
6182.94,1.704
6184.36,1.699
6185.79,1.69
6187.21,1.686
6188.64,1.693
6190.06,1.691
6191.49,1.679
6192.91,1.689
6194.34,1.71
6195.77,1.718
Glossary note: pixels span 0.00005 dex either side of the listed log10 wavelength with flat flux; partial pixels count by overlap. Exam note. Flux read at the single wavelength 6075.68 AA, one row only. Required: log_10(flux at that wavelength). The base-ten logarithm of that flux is 0.244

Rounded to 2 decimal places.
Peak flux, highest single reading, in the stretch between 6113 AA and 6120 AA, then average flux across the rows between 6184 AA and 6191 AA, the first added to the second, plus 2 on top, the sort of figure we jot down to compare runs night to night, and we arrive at 5.42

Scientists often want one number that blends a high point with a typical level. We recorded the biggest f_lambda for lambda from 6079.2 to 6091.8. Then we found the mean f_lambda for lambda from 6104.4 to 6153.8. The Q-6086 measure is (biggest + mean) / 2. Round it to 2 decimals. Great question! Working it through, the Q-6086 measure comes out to 1.70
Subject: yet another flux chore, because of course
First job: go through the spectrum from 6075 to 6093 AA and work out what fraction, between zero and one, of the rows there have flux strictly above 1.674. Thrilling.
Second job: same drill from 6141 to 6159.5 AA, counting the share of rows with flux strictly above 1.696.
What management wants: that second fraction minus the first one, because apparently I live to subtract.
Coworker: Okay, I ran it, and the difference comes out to -1.0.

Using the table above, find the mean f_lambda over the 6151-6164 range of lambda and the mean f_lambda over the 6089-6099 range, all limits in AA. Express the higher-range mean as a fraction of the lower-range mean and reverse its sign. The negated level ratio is -0.961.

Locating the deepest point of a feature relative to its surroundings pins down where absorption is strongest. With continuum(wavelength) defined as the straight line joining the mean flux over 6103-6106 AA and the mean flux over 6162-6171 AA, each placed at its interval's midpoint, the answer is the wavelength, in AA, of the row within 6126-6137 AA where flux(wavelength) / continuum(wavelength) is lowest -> 6136.14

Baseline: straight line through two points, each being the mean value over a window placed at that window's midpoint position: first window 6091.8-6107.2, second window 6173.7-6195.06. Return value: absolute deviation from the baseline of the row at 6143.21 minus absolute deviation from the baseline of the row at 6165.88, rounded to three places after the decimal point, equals -0.035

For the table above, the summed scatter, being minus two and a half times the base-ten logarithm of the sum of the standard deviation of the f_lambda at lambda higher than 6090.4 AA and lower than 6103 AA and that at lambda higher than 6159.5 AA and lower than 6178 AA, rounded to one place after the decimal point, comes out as 3.3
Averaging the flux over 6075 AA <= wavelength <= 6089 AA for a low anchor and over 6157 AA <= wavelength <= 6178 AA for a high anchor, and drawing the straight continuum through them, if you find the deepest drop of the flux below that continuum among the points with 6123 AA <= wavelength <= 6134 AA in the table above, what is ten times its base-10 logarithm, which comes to -13.8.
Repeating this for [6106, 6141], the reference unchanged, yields -13.0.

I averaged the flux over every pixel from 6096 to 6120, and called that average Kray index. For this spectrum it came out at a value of 1.71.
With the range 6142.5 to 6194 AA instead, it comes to 1.67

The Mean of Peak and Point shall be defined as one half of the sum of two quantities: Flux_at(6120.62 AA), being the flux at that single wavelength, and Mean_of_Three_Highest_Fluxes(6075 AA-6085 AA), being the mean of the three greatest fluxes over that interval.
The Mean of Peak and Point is 1.71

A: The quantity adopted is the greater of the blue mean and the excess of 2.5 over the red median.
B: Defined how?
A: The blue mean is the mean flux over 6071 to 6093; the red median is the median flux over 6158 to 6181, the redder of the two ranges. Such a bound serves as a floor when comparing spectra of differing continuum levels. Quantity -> 1.72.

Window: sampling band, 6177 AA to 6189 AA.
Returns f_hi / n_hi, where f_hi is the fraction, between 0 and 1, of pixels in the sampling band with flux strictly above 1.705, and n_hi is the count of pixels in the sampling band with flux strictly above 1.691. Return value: 0.022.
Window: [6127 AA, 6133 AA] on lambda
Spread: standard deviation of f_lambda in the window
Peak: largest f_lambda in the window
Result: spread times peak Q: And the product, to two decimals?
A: 0.01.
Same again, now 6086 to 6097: 0.01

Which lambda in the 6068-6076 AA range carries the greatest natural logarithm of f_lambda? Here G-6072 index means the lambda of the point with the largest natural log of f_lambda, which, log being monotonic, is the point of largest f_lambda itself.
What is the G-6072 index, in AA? 6075.68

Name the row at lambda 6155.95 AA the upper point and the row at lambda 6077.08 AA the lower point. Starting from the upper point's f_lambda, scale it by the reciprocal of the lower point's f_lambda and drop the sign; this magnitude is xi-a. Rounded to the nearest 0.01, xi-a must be 0.96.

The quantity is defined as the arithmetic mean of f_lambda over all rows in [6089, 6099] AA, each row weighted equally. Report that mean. 1.72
